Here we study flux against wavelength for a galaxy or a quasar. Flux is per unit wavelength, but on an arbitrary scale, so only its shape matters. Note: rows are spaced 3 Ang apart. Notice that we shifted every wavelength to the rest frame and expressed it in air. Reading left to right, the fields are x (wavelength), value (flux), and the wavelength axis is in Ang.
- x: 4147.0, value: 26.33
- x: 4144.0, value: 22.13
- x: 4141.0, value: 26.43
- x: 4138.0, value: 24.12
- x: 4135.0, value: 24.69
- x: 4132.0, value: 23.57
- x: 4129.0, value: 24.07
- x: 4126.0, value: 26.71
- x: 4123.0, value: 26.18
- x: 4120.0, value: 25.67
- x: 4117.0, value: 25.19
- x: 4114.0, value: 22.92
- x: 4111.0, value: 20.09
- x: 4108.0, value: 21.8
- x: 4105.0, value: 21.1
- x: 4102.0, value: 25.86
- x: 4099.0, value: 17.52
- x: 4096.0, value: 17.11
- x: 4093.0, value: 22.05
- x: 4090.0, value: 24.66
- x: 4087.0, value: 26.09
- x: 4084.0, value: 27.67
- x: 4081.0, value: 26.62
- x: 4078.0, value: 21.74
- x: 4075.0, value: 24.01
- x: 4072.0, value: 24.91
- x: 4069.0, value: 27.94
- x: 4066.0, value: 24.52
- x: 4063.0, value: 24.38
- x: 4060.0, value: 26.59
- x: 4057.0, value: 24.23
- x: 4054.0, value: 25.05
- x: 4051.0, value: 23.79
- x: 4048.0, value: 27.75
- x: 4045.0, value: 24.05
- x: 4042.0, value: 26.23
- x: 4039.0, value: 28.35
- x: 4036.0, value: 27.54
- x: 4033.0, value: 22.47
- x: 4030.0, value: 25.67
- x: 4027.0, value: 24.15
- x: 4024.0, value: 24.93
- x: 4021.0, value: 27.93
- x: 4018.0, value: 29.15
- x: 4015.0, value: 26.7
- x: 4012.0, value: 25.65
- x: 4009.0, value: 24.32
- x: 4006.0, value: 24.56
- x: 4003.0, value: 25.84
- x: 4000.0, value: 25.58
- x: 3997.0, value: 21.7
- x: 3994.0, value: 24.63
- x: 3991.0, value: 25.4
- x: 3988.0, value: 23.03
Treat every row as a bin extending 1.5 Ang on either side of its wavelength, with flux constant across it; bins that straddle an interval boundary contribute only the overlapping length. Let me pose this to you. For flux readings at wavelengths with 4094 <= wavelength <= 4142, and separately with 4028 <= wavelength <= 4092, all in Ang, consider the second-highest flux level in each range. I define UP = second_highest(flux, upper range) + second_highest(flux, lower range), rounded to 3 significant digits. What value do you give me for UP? 54.4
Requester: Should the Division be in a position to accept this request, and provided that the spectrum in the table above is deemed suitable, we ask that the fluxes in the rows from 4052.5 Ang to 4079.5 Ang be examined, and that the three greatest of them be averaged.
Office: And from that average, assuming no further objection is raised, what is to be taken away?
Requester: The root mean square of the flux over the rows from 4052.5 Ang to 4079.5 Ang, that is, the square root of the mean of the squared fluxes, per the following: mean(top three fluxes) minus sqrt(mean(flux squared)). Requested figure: 1.7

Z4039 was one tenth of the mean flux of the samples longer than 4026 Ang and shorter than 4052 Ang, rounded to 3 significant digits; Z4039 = 2.56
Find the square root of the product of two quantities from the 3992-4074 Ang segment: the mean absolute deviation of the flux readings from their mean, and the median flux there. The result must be 6.0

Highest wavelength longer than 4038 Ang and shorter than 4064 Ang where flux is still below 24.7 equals 4063.0 Ang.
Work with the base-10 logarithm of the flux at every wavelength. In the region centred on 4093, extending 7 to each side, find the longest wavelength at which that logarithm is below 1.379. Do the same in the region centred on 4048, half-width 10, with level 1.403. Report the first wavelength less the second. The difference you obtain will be 42 Ang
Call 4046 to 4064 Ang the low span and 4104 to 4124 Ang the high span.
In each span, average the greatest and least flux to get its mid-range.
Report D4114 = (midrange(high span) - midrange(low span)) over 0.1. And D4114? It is -26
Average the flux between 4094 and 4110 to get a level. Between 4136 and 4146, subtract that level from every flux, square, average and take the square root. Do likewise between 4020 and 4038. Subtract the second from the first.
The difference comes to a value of -1.2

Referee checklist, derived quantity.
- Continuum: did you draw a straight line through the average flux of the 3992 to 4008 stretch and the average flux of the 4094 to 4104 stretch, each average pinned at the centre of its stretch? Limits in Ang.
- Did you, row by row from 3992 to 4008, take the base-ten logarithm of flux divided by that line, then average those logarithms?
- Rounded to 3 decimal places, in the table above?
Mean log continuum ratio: -0.001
